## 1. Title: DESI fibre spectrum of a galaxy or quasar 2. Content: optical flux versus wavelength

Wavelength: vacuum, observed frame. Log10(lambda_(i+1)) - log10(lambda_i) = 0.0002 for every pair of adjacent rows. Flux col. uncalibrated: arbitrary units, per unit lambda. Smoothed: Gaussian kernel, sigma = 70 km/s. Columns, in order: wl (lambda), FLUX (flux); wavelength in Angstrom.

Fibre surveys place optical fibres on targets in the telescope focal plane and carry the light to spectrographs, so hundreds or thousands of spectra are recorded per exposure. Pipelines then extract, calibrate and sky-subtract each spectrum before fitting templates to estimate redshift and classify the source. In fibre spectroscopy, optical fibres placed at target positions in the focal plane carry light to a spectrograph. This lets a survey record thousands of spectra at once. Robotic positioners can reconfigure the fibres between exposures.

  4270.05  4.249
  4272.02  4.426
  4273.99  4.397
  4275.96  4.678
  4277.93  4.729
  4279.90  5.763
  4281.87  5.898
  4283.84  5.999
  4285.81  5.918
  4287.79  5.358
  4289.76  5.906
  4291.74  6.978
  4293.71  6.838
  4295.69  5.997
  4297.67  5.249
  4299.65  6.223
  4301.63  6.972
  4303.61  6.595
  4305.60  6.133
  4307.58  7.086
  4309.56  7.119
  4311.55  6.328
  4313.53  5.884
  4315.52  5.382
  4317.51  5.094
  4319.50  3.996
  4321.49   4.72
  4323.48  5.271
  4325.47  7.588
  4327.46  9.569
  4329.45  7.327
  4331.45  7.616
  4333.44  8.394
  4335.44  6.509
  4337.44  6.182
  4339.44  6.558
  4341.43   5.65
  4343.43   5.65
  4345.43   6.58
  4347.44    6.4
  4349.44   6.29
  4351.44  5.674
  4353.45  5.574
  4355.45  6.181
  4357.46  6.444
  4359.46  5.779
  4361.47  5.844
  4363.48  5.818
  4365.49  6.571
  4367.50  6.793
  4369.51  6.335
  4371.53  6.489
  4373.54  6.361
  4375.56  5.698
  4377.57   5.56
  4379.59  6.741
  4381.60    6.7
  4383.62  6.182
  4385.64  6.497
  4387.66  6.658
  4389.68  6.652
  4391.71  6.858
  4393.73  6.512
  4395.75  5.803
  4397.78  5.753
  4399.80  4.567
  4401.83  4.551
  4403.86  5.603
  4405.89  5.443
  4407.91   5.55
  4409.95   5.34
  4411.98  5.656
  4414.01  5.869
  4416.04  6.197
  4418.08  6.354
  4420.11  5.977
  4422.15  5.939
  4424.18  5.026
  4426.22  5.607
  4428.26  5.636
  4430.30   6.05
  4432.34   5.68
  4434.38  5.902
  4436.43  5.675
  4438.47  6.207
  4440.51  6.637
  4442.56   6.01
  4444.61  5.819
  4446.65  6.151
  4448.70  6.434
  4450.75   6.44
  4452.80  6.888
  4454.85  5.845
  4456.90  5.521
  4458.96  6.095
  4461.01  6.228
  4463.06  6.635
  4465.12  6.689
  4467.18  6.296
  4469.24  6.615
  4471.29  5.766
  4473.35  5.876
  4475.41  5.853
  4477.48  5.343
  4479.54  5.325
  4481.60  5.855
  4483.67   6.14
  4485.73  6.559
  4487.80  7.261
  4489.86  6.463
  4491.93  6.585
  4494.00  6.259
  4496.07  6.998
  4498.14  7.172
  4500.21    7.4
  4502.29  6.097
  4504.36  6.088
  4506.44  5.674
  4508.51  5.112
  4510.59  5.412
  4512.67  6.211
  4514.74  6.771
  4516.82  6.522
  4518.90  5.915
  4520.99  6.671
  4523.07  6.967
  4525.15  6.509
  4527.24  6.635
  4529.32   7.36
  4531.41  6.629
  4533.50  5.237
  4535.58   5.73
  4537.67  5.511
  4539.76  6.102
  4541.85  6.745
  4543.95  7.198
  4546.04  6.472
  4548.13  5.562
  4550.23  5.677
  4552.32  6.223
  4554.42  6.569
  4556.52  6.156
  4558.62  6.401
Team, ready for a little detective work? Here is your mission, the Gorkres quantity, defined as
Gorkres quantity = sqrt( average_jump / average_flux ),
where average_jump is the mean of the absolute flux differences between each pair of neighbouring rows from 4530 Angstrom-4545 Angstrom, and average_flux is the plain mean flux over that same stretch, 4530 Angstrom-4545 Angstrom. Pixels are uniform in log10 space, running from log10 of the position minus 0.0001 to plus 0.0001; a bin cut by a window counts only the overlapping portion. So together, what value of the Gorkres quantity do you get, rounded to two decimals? 0.32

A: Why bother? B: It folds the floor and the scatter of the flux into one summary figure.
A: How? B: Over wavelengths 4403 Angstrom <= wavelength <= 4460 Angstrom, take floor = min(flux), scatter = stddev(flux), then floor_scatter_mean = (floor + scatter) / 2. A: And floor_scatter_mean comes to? 2.72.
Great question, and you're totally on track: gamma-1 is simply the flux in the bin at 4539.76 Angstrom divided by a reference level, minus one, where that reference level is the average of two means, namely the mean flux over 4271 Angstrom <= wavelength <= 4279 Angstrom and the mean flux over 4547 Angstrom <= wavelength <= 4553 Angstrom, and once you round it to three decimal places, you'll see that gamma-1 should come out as 0.176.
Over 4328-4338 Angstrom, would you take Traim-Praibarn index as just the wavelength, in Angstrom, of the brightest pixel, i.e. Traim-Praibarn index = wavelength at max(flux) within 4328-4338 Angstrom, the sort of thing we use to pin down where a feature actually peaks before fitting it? 4333.44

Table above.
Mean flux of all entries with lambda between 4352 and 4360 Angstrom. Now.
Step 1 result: 5.99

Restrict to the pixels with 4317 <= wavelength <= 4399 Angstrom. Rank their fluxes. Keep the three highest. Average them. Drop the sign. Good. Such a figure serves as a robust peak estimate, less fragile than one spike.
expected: 8.5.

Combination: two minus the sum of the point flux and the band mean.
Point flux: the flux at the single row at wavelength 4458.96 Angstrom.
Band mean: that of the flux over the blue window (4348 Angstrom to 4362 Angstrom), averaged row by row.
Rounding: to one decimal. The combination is -10.1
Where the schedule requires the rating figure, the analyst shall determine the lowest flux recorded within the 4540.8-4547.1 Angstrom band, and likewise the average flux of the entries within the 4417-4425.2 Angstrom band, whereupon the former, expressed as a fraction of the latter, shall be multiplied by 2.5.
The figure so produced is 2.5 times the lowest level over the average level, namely 2.8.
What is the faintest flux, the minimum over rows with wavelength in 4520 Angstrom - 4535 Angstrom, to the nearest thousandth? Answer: 5.237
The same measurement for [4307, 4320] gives 3.996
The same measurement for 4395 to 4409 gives 4.551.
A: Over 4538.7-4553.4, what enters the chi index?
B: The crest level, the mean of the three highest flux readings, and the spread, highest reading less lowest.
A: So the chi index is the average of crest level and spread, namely 4.2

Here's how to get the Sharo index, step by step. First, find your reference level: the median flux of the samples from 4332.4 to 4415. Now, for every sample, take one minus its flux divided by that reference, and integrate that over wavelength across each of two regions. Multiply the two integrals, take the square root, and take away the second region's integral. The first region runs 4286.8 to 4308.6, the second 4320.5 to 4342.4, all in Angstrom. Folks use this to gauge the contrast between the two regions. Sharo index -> 3.4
